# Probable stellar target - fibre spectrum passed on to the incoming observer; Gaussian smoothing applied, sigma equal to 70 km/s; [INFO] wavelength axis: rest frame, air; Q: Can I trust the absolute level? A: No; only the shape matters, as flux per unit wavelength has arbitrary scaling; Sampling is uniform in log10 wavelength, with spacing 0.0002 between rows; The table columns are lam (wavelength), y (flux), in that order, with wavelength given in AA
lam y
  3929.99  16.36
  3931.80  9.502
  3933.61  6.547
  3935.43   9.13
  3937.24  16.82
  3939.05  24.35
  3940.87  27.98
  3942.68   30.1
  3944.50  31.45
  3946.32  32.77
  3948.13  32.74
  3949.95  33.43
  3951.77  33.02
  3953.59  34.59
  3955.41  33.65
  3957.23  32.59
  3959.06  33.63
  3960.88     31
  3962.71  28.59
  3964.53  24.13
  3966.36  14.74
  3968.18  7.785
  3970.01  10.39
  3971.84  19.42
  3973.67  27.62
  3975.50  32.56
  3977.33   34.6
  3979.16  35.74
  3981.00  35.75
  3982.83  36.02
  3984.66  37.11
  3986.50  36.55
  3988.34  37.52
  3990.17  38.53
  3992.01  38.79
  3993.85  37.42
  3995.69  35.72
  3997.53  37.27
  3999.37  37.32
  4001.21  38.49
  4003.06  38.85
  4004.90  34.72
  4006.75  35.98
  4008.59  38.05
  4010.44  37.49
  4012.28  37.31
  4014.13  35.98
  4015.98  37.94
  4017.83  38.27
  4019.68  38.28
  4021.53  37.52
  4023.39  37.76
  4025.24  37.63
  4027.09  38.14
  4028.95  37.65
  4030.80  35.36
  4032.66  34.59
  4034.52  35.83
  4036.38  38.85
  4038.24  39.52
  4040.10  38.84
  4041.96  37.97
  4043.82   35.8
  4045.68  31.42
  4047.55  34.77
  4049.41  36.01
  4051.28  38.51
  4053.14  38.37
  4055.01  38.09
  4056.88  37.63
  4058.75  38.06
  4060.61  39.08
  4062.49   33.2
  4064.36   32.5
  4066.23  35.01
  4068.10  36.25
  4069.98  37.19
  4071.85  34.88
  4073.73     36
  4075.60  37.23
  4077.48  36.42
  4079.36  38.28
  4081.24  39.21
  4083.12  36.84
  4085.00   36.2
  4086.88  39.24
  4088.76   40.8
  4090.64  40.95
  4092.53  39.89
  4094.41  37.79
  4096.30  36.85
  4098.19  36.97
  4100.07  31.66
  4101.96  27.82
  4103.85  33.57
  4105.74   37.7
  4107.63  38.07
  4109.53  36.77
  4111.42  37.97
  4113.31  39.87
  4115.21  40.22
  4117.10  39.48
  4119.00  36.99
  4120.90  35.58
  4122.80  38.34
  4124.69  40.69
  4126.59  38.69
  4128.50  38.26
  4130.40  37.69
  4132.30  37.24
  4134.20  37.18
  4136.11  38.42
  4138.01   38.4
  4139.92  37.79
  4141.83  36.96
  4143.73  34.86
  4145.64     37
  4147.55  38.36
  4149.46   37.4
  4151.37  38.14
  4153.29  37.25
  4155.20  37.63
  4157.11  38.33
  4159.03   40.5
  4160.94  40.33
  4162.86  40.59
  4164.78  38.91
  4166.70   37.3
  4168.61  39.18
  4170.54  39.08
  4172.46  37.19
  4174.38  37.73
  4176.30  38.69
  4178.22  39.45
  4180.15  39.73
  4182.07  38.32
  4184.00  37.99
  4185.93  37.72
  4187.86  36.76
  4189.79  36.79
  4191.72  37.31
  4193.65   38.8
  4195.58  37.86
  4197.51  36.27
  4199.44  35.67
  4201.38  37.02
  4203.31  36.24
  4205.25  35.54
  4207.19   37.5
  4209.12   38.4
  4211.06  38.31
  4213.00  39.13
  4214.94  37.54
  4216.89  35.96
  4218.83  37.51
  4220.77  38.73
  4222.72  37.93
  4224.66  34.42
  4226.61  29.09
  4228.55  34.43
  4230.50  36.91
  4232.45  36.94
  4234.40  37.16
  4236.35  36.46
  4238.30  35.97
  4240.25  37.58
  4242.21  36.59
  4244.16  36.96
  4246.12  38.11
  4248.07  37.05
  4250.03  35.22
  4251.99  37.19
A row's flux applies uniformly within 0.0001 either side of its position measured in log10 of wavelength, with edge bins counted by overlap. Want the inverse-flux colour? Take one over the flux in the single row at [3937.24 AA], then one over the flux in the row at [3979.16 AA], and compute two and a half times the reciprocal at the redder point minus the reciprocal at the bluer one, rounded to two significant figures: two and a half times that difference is -0.079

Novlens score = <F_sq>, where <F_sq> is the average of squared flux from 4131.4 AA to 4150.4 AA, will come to 1397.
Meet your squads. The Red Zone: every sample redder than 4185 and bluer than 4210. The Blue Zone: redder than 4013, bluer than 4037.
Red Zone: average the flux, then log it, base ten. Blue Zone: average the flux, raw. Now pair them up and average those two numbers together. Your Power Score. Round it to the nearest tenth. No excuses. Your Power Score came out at 19.4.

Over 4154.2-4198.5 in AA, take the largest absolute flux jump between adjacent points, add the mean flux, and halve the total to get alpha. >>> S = 20.3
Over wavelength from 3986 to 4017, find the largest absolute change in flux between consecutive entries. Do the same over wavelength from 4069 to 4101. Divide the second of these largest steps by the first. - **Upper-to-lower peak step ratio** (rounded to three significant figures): 1.29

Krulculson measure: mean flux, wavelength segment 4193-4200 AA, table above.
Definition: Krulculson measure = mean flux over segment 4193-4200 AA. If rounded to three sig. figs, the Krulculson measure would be 37.2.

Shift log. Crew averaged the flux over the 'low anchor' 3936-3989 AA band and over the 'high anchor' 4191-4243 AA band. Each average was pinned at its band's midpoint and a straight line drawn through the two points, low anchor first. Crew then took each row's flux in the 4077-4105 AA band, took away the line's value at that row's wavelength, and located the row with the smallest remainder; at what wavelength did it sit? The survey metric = 4101.96 AA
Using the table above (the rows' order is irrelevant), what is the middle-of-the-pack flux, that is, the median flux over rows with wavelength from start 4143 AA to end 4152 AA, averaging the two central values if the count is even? 37.4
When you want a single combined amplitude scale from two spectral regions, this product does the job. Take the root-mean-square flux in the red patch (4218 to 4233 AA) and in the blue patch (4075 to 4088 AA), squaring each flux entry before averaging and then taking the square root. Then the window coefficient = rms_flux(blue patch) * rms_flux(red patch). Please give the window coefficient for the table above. 1350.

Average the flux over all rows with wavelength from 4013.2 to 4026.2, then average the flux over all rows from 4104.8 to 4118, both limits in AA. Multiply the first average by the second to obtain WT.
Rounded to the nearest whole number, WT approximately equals 1452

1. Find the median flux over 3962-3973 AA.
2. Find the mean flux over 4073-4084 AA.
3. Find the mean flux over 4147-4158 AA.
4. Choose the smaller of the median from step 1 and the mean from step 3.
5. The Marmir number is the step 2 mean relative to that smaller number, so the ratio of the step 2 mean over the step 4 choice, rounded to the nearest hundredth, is 2.19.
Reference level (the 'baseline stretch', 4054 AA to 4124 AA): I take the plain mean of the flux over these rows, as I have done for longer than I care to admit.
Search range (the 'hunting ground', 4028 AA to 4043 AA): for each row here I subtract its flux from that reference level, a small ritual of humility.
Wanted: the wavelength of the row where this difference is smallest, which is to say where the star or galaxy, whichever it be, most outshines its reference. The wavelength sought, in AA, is 4038.24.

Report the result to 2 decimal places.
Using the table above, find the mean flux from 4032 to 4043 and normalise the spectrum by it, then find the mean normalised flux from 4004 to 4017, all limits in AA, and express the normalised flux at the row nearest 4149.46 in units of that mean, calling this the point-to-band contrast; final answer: 1.02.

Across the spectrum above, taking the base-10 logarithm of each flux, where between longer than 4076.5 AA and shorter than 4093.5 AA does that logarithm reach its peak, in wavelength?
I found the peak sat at 4090.64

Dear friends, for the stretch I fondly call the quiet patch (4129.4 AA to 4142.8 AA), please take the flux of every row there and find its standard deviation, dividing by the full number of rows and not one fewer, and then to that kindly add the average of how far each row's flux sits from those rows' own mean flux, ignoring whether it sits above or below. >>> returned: 1.0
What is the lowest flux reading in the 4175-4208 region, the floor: 35.54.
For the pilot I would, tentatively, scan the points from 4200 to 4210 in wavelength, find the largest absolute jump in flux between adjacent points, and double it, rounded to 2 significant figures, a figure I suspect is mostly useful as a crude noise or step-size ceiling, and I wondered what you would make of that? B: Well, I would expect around 3.9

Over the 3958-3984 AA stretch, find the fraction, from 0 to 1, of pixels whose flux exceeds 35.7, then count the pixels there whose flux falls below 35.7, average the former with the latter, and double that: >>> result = 11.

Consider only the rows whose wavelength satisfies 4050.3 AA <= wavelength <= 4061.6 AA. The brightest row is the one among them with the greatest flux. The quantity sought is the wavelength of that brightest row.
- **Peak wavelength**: 4060.61 AA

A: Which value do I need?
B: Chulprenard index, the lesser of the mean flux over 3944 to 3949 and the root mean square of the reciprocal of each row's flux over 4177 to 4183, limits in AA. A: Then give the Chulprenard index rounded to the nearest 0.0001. 0.0255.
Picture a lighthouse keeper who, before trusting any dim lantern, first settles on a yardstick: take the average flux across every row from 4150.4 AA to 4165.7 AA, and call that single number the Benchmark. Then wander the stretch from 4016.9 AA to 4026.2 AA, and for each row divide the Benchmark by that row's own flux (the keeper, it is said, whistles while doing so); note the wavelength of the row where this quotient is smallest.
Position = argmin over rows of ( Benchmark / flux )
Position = 4019.68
